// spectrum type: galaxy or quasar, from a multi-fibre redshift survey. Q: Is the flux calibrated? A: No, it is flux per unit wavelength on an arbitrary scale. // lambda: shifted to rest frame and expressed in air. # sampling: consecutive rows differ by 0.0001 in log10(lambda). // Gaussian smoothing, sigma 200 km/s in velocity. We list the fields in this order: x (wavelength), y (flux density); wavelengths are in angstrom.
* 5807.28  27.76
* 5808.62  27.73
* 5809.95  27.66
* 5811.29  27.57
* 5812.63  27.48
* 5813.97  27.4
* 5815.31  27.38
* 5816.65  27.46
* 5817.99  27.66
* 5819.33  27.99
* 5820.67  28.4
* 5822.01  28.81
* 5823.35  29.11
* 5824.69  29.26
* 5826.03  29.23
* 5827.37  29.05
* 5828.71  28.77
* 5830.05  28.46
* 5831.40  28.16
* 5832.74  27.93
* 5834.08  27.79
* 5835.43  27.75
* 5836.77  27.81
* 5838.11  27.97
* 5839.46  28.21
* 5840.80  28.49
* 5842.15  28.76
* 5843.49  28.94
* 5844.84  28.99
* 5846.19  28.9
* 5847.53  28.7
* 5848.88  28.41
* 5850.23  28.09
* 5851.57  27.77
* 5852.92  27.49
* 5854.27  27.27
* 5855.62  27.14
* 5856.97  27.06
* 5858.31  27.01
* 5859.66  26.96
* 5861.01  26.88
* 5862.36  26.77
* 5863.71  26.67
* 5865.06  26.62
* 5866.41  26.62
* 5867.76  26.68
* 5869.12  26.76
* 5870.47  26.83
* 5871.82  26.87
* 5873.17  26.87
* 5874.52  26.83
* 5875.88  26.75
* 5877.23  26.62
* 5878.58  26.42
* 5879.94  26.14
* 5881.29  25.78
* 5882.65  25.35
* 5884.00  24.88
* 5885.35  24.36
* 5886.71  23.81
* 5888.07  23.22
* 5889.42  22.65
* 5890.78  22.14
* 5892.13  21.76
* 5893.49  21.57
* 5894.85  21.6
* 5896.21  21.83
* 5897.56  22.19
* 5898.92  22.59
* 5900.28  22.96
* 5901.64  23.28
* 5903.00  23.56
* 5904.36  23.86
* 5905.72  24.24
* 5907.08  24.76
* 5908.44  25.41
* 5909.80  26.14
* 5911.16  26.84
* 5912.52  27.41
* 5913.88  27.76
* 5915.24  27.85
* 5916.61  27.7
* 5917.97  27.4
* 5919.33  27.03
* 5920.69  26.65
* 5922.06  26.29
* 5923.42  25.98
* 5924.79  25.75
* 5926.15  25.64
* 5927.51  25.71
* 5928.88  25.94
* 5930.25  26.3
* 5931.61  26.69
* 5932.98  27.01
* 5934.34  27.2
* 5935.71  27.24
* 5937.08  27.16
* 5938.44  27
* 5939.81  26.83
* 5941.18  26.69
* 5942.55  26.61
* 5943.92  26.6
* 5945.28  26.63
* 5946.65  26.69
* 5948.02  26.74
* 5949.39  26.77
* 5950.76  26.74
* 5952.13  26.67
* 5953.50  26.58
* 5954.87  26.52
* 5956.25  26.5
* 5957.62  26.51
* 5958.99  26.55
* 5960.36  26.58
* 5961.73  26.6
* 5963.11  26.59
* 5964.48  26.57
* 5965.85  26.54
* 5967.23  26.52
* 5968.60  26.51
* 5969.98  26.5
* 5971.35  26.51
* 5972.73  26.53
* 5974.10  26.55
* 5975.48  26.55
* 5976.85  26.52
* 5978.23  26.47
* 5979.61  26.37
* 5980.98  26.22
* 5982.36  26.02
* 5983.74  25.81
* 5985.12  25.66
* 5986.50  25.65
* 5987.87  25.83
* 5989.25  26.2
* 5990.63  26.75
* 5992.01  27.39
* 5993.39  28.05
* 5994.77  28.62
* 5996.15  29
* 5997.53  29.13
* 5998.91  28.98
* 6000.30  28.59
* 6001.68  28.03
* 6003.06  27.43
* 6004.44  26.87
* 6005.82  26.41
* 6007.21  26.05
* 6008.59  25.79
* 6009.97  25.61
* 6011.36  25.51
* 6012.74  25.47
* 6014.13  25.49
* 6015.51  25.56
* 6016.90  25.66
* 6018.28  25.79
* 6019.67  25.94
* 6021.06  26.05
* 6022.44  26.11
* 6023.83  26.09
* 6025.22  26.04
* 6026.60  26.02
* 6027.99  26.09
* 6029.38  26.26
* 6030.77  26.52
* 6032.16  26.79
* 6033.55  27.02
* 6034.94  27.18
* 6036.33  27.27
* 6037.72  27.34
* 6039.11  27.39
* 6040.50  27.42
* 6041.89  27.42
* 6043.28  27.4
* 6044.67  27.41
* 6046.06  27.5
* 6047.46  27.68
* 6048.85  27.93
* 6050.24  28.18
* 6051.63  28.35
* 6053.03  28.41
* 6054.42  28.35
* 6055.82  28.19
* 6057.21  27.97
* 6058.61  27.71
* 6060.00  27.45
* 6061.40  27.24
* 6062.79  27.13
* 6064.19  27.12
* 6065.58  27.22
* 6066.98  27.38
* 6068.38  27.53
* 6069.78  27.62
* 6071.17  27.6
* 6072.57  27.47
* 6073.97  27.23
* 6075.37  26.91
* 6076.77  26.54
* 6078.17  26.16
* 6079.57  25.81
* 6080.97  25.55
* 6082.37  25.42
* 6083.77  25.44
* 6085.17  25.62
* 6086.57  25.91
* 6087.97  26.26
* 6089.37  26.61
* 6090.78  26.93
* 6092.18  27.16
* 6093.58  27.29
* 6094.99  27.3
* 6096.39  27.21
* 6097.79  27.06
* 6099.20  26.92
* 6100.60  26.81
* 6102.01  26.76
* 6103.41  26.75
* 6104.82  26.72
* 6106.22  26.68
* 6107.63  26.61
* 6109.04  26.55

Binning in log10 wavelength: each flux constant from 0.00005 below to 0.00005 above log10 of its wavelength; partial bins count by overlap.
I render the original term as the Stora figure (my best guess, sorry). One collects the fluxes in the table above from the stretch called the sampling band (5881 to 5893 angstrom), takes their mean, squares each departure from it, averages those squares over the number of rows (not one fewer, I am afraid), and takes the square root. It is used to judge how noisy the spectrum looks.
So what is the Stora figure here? 1.35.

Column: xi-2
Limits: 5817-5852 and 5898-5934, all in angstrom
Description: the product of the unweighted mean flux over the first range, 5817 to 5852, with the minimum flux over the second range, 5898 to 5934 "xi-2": 642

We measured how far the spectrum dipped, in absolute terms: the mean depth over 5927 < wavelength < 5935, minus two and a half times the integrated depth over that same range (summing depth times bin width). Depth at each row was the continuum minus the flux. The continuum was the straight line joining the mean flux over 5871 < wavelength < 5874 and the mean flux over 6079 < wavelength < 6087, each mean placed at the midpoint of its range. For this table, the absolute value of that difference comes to 1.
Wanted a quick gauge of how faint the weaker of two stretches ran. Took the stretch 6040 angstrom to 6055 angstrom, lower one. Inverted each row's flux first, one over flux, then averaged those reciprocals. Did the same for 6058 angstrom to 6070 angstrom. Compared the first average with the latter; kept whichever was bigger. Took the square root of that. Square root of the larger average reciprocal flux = 0.191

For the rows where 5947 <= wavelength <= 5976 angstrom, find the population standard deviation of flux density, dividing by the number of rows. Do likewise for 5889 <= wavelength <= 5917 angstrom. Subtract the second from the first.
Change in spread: -2.13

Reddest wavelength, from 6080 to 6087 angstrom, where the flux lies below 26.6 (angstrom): 6086.57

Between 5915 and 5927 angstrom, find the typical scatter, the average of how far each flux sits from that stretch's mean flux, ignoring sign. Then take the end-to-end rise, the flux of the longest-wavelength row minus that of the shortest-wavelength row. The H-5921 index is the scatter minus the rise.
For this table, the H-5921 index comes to 2.9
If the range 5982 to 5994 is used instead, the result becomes -1.3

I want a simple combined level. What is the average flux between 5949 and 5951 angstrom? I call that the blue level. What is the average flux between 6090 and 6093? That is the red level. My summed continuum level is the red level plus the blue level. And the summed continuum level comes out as 53.8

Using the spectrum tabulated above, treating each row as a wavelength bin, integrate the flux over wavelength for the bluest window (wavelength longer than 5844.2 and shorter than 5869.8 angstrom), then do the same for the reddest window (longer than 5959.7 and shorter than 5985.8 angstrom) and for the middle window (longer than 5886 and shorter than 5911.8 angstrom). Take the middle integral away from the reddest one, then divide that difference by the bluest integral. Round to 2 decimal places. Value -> 0.12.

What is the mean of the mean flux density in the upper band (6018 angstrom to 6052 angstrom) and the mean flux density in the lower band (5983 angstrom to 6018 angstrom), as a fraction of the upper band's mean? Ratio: 1.00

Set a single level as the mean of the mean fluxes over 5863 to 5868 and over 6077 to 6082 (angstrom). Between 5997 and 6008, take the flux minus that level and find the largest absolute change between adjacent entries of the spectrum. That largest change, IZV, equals 0.60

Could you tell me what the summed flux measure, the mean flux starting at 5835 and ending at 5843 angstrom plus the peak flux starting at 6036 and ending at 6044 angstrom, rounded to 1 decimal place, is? 55.6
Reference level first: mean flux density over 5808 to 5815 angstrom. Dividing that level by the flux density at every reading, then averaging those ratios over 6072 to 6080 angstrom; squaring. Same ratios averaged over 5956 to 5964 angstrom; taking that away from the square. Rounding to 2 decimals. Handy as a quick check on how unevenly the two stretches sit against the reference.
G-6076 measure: 0.03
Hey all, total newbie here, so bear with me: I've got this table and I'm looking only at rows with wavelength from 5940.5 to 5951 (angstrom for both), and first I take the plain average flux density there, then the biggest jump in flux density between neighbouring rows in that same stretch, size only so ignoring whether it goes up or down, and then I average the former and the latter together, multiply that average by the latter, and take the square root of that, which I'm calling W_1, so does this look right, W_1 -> 1.0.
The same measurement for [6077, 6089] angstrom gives 2.1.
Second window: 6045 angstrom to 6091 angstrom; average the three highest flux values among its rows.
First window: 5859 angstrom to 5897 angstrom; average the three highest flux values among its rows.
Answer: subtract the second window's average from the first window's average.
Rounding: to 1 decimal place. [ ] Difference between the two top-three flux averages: -1.5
